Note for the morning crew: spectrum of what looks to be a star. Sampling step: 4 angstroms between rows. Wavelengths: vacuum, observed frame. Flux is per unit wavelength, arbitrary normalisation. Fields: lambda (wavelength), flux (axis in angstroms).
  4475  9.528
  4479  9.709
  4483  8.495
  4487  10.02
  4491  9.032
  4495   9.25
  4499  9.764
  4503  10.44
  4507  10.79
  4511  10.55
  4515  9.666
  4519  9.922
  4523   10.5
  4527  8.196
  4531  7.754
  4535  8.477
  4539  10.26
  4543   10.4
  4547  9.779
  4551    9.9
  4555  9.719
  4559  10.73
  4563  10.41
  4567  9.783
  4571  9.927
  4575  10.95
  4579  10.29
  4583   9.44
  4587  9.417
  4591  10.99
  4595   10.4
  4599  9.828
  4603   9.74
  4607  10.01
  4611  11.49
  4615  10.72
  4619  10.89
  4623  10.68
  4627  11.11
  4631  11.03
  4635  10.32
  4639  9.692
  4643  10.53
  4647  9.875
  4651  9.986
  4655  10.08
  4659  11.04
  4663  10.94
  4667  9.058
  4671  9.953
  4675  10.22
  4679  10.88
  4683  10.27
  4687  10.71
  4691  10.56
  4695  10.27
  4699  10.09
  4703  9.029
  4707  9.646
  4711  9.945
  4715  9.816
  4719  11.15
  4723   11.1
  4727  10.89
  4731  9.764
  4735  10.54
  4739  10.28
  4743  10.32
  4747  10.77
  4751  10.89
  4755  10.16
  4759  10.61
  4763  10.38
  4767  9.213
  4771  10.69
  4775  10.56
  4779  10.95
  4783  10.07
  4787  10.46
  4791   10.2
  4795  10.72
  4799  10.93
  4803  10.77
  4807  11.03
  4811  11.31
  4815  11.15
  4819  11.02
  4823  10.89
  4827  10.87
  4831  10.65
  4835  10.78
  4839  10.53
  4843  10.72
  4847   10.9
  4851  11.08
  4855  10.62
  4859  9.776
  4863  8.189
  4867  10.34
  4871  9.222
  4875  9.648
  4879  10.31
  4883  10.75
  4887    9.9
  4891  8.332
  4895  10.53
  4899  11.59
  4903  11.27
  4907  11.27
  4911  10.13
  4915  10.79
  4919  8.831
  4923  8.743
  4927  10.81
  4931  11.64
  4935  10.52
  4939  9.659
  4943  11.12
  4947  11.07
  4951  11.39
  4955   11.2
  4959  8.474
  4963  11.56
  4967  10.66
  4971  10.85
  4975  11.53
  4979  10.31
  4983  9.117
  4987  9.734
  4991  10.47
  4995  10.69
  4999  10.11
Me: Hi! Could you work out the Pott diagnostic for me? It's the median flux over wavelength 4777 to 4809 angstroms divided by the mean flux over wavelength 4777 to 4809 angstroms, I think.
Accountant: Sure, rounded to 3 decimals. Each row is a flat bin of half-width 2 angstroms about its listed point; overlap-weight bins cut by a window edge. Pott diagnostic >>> 1.010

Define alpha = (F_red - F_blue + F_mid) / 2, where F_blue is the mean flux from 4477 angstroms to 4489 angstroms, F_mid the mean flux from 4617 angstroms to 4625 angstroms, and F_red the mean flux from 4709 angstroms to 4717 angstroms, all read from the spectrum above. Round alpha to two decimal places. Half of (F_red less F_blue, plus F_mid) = 5.63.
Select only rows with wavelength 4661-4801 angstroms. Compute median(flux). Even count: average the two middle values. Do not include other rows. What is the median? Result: 10.4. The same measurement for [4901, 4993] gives 10.8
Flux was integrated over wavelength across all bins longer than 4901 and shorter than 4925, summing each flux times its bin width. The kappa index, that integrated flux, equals 244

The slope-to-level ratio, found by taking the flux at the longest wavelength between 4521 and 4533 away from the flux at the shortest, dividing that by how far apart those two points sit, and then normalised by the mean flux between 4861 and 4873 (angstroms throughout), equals -0.037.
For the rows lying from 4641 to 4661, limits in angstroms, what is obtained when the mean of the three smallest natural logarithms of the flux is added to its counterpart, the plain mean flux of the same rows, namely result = 12.6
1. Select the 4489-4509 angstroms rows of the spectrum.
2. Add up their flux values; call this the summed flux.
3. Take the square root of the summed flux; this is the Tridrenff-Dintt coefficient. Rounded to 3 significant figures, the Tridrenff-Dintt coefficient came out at 7.02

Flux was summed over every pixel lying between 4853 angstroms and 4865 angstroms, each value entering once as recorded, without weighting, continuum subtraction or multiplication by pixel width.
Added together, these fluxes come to 28.6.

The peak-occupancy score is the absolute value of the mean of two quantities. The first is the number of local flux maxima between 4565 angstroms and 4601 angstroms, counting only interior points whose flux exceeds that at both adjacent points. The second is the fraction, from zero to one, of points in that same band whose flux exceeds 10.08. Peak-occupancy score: 1.2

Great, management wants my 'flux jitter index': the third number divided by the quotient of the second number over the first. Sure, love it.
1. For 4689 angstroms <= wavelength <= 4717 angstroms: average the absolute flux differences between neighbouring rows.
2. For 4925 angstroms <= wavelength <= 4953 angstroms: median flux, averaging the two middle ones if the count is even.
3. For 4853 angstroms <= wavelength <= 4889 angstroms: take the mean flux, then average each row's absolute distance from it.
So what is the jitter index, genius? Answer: 0.023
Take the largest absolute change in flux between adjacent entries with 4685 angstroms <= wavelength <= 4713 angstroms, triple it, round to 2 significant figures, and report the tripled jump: 3.2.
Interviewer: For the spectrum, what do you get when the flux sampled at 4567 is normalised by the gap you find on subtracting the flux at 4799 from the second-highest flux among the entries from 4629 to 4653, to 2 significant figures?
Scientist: -24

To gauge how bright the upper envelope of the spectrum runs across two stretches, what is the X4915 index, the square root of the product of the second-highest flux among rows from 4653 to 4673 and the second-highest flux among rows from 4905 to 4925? 10.9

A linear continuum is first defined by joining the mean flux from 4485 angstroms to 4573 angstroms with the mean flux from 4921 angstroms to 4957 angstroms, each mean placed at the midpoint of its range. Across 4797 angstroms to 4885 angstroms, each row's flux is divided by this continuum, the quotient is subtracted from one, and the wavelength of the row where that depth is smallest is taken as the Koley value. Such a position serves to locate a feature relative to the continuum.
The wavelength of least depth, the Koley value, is 4811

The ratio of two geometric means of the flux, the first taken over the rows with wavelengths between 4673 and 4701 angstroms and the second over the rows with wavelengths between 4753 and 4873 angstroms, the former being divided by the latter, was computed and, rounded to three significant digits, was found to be 0.996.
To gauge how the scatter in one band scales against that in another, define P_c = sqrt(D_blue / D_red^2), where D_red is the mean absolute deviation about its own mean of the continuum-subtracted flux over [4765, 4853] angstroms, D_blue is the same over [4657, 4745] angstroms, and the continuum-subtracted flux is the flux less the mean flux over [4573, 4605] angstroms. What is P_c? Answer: 2.3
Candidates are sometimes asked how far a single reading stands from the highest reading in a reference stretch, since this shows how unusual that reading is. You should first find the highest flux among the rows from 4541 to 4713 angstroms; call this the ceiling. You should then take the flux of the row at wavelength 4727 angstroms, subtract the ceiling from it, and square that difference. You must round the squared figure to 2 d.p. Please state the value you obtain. 0.36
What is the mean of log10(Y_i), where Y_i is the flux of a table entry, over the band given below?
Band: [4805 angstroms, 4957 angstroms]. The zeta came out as 1.02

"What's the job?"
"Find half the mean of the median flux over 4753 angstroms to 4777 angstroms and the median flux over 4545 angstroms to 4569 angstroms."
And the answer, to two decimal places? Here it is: 5.08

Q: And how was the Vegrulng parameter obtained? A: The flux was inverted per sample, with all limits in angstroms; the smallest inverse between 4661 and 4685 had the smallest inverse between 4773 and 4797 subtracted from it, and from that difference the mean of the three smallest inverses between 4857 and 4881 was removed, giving -0.099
